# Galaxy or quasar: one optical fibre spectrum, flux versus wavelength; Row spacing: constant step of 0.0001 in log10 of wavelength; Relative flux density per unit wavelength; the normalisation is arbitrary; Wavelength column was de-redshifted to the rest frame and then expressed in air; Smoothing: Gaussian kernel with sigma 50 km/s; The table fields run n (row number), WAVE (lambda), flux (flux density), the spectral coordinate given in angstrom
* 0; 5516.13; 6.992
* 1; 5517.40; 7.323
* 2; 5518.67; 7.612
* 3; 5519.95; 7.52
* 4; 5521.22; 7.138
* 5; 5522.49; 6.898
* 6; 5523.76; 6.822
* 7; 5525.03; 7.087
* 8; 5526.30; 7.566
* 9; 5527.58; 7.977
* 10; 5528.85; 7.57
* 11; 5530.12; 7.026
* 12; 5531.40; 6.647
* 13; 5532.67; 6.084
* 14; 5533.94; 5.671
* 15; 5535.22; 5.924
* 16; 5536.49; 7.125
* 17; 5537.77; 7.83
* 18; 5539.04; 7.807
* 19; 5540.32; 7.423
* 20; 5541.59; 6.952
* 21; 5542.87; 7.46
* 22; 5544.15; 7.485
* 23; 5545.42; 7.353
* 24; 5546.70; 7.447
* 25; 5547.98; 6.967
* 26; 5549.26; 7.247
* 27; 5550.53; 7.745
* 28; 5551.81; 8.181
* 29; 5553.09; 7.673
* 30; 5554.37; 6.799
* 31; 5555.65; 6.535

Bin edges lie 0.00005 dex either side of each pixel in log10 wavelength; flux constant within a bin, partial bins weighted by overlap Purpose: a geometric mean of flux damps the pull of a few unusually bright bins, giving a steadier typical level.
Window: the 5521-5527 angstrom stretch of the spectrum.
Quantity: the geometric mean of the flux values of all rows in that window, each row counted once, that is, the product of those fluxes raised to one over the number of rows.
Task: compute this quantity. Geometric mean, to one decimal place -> 7.1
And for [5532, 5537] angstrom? 6.2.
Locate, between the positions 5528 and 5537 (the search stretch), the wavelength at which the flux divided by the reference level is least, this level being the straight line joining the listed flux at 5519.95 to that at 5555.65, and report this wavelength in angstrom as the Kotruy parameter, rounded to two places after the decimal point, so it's 5533.94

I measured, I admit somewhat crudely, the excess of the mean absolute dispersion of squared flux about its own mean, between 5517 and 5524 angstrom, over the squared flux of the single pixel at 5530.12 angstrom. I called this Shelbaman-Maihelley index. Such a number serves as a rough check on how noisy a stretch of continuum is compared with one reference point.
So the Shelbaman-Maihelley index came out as -45.5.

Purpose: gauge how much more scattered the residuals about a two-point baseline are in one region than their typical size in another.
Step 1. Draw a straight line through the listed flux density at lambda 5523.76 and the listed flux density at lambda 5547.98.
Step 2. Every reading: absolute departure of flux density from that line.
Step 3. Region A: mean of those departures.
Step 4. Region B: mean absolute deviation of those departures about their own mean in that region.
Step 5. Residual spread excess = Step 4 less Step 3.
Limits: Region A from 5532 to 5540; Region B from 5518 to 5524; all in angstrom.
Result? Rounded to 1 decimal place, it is -0.5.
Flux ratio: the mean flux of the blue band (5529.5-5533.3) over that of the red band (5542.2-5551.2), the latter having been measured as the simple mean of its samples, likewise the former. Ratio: 0.89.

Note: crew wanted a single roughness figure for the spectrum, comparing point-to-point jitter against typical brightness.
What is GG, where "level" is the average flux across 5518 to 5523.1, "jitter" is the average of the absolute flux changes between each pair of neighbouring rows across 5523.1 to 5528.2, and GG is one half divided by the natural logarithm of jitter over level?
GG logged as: -0.17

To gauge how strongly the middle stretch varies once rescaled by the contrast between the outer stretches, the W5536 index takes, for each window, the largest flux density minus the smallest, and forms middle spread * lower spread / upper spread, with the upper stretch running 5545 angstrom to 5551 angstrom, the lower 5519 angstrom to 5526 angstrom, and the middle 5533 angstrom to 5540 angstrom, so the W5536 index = 1.94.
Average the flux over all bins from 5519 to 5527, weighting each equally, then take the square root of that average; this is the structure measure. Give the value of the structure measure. 2.68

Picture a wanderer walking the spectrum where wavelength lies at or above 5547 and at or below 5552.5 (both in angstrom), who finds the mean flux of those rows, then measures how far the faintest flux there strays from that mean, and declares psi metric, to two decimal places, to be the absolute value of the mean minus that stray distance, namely 6.97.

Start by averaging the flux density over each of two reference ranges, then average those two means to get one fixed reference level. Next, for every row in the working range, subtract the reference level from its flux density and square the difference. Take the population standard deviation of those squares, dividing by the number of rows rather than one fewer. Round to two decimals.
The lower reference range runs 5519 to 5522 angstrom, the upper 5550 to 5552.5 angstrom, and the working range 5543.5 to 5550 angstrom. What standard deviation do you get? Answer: 0.16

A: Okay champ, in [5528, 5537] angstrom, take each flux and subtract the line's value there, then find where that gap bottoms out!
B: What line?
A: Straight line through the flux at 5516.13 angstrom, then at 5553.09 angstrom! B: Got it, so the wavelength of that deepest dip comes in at 5533.94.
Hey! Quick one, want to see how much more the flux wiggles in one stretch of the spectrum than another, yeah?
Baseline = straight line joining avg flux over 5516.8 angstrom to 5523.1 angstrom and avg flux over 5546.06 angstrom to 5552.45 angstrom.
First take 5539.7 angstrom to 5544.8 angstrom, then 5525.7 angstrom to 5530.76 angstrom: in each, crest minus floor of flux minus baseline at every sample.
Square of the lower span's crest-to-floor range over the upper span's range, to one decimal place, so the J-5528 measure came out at 3.6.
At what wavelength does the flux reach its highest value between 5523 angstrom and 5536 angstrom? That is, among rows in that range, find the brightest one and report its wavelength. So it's 5527.58 angstrom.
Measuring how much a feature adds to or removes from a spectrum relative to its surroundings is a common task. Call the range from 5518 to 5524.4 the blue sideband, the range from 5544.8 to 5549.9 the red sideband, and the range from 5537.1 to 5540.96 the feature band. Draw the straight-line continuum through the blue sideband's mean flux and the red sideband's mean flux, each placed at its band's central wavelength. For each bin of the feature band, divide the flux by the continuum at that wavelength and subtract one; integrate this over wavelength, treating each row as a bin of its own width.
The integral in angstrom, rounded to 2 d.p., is 0.24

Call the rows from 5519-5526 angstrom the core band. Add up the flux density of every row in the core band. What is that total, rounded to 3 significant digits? 35.5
